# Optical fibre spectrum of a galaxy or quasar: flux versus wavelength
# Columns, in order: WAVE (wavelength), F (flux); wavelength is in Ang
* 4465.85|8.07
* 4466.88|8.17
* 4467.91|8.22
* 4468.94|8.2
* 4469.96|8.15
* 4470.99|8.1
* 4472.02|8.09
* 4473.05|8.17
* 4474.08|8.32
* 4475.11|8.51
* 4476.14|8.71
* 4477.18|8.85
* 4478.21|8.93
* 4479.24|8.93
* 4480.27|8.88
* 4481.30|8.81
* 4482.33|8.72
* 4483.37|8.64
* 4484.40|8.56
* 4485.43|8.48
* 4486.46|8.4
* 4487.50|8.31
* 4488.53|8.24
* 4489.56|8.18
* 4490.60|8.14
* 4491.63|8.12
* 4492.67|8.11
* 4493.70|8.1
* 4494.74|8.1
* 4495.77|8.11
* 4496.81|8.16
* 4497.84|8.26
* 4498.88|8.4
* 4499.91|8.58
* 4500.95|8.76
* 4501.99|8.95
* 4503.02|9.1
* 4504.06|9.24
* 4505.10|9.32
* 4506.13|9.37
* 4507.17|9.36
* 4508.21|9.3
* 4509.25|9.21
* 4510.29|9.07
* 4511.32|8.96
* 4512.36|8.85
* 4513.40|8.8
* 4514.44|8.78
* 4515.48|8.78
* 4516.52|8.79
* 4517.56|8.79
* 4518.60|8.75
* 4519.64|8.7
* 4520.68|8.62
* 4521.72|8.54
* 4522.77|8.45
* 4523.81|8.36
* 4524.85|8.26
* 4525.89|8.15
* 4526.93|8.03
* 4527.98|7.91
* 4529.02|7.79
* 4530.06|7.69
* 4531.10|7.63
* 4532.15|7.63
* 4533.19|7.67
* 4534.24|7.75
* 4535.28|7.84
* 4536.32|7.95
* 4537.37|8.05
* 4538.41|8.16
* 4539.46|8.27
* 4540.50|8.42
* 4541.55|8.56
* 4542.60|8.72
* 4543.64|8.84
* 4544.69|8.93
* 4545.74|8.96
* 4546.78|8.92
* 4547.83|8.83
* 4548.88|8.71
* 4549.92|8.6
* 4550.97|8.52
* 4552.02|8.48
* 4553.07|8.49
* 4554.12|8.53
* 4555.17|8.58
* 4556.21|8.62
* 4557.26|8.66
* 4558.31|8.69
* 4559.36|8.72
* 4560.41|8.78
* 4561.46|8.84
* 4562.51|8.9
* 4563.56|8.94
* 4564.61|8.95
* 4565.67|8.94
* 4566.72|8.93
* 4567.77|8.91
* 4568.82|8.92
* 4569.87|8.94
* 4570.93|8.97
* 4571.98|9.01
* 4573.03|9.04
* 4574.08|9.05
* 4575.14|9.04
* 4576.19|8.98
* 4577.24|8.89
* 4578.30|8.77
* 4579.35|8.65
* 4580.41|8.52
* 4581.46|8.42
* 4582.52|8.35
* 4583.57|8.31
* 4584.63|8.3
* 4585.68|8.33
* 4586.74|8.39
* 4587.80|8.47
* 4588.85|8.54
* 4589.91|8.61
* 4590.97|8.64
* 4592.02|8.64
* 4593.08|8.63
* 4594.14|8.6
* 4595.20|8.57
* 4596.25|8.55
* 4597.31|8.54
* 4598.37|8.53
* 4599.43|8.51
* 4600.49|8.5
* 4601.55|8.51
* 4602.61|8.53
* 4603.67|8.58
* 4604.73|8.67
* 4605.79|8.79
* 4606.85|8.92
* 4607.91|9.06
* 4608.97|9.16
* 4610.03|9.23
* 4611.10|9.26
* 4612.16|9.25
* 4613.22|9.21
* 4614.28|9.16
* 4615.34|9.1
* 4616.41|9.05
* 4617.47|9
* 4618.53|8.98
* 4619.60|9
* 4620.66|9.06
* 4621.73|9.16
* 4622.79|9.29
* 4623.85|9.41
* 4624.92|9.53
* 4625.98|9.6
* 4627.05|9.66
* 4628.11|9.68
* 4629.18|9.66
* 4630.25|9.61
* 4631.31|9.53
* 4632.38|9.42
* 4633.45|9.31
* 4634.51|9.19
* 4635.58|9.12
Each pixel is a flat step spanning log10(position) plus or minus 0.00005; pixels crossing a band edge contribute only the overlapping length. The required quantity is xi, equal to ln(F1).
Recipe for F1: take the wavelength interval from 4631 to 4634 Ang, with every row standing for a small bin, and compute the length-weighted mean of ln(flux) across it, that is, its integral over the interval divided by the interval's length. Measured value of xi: 0.81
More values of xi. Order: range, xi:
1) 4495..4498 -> 0.74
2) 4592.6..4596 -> 0.77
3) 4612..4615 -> 0.80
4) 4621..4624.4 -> 0.80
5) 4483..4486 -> 0.77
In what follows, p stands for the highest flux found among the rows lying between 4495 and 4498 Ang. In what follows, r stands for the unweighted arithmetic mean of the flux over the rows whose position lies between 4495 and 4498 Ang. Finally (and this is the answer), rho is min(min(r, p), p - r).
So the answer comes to 0.08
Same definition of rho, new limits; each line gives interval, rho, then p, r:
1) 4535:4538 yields 0.10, 8.05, 7.95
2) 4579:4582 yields 0.12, 8.65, 8.53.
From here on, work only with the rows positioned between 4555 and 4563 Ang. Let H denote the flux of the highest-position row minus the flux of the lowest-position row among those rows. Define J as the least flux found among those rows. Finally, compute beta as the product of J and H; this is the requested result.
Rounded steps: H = 0.3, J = 8.58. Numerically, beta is 2.7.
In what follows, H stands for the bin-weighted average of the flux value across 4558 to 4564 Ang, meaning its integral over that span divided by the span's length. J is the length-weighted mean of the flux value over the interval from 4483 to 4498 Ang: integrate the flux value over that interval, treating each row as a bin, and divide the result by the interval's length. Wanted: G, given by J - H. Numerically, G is -0.56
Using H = 8.8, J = 8.26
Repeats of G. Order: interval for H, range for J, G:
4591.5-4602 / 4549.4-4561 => 0.05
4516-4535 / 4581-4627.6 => 0.65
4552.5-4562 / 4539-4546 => 0.00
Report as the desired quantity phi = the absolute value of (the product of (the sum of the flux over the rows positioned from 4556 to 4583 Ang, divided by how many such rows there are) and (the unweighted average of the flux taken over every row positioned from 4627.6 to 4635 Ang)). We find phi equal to 83.7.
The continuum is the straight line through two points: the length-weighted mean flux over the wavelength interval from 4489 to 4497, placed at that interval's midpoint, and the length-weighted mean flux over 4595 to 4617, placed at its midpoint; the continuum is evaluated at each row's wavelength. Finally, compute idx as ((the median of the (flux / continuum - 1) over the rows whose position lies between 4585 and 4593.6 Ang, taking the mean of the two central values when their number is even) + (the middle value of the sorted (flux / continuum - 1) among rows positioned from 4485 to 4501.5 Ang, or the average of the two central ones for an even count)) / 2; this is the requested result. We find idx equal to -0.004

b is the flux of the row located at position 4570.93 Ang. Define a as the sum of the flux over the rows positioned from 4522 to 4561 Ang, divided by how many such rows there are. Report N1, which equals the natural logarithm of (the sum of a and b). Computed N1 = 2.85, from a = 8.36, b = 8.97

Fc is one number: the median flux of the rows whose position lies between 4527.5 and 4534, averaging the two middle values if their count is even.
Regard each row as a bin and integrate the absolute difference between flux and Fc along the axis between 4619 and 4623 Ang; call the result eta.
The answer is 6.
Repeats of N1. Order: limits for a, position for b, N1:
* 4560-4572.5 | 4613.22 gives 2.90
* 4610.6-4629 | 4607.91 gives 2.91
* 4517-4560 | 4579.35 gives 2.84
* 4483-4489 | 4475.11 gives 2.83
